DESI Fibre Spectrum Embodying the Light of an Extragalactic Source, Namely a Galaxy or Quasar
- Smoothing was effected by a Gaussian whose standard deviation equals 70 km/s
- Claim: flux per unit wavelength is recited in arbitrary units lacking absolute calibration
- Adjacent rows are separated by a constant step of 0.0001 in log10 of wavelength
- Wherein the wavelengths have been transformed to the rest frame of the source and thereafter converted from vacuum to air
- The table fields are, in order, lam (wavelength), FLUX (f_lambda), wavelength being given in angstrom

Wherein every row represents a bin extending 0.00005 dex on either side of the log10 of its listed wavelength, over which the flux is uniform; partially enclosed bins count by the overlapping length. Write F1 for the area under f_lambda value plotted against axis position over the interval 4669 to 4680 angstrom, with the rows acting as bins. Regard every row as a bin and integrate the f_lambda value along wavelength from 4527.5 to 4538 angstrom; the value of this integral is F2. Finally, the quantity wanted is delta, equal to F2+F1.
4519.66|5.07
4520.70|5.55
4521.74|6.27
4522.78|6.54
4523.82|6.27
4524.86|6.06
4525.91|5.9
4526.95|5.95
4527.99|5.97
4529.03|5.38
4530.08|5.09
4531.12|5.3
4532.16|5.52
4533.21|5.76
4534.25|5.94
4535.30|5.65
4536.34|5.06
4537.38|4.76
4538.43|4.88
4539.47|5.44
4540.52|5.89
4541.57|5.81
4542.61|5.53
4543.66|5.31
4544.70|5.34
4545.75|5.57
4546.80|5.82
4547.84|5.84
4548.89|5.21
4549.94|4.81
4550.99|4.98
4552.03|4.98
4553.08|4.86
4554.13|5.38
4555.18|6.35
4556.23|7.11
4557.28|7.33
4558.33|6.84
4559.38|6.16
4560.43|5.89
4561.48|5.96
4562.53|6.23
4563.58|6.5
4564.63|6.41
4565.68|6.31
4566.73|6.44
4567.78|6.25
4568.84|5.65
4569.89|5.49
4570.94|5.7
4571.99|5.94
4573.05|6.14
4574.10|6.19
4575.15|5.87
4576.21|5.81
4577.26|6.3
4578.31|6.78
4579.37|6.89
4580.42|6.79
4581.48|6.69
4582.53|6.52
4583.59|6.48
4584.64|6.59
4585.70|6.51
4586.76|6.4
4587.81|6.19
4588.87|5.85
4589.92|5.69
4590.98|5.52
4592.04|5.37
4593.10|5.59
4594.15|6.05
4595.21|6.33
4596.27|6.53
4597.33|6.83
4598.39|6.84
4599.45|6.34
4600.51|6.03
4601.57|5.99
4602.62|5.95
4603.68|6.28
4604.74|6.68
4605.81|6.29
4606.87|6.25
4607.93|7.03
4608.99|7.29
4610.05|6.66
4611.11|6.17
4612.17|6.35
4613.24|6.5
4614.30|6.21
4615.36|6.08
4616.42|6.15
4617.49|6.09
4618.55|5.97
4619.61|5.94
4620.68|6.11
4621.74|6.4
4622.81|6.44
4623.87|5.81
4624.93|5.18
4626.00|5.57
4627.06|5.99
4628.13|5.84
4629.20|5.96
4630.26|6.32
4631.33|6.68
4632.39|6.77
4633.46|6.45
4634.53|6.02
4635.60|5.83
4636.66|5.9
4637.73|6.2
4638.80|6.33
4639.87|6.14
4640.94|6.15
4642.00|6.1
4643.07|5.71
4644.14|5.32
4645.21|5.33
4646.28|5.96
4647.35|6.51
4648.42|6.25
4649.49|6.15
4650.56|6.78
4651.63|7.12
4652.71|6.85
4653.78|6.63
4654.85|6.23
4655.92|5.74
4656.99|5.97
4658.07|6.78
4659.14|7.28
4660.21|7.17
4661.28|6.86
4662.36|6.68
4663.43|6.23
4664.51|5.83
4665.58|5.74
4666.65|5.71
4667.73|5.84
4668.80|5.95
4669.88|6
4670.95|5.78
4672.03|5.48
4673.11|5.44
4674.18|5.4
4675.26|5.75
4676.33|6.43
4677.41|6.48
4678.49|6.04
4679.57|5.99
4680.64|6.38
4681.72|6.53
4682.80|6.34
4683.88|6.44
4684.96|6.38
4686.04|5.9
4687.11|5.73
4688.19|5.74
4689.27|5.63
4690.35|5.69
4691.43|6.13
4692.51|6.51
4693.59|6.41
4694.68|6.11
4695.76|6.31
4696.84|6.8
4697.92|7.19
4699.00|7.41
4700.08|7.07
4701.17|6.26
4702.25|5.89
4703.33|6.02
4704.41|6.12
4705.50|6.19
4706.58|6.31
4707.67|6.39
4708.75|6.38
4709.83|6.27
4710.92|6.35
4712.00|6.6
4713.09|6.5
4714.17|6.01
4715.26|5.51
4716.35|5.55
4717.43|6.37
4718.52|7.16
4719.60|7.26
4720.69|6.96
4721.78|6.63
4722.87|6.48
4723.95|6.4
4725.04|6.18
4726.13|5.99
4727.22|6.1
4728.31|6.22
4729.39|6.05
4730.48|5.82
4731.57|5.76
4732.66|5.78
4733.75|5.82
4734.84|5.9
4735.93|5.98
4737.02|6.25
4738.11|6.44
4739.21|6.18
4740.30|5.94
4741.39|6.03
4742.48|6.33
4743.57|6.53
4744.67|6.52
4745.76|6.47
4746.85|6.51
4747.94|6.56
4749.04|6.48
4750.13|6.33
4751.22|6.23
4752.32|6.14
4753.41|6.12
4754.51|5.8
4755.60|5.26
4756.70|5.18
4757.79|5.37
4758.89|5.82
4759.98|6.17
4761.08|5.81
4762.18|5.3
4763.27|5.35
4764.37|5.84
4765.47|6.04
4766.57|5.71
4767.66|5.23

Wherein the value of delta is 122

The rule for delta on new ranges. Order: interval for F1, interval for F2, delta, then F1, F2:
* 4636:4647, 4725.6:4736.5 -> 130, 65.2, 65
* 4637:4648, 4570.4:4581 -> 132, 65.7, 66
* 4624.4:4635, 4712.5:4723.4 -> 135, 64.4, 70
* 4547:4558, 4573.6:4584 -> 130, 62.8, 67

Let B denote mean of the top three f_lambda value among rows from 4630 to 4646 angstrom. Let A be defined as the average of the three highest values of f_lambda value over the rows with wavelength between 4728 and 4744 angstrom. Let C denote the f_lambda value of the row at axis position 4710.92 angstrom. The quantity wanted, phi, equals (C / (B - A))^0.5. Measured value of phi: 6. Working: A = 6.433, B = 6.63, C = 6.35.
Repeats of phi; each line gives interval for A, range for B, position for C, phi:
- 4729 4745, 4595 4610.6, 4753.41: 3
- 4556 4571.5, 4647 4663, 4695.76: 8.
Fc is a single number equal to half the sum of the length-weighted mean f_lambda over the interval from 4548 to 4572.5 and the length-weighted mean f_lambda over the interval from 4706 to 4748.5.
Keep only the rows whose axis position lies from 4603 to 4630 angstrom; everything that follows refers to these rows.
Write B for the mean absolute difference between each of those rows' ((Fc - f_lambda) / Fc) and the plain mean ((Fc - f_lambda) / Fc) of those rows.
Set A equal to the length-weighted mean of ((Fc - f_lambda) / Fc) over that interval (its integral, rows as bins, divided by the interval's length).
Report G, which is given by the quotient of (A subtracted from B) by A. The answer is -4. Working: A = -0.017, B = 0.051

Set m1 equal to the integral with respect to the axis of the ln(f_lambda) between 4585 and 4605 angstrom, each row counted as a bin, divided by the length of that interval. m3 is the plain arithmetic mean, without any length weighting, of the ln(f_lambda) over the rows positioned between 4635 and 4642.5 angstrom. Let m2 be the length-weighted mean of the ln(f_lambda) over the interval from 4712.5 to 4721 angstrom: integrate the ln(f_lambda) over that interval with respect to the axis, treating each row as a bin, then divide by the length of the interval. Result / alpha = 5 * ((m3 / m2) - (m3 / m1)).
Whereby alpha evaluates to -0.10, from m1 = 1.815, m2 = 1.85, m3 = 1.81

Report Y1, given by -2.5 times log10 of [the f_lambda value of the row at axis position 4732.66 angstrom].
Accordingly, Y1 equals -1.90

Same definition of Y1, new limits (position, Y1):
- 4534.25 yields -1.93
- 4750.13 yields -2.00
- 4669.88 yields -1.95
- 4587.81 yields -1.98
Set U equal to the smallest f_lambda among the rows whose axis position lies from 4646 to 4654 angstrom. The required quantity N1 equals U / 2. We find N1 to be 2.98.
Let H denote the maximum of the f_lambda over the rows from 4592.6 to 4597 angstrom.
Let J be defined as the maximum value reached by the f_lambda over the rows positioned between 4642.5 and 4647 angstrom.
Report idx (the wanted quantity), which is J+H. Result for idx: 12.5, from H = 6.53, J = 5.96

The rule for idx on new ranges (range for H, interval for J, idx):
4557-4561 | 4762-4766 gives 13.4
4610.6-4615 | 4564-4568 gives 12.9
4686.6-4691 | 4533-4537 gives 11.7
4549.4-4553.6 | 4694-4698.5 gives 12.2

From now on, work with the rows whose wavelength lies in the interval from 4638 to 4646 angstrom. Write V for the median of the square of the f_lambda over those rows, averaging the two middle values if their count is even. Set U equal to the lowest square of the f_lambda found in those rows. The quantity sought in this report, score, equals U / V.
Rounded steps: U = 28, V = 37.2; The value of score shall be 0.76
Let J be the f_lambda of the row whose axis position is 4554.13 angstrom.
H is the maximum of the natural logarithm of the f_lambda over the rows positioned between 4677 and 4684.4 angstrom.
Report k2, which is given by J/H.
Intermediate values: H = 1.88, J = 5.38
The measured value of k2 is 2.87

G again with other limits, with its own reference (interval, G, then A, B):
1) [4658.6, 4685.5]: -8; -0.010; 0.068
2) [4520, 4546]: 0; 0.079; 0.058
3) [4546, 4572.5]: 2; 0.028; 0.087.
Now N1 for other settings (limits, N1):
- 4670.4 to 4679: 2.70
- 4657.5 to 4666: 2.87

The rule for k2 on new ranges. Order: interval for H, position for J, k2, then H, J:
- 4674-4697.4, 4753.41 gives 3.19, 1.92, 6.12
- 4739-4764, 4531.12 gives 2.82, 1.88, 5.3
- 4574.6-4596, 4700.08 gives 3.66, 1.93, 7.07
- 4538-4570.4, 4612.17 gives 3.19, 1.99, 6.35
